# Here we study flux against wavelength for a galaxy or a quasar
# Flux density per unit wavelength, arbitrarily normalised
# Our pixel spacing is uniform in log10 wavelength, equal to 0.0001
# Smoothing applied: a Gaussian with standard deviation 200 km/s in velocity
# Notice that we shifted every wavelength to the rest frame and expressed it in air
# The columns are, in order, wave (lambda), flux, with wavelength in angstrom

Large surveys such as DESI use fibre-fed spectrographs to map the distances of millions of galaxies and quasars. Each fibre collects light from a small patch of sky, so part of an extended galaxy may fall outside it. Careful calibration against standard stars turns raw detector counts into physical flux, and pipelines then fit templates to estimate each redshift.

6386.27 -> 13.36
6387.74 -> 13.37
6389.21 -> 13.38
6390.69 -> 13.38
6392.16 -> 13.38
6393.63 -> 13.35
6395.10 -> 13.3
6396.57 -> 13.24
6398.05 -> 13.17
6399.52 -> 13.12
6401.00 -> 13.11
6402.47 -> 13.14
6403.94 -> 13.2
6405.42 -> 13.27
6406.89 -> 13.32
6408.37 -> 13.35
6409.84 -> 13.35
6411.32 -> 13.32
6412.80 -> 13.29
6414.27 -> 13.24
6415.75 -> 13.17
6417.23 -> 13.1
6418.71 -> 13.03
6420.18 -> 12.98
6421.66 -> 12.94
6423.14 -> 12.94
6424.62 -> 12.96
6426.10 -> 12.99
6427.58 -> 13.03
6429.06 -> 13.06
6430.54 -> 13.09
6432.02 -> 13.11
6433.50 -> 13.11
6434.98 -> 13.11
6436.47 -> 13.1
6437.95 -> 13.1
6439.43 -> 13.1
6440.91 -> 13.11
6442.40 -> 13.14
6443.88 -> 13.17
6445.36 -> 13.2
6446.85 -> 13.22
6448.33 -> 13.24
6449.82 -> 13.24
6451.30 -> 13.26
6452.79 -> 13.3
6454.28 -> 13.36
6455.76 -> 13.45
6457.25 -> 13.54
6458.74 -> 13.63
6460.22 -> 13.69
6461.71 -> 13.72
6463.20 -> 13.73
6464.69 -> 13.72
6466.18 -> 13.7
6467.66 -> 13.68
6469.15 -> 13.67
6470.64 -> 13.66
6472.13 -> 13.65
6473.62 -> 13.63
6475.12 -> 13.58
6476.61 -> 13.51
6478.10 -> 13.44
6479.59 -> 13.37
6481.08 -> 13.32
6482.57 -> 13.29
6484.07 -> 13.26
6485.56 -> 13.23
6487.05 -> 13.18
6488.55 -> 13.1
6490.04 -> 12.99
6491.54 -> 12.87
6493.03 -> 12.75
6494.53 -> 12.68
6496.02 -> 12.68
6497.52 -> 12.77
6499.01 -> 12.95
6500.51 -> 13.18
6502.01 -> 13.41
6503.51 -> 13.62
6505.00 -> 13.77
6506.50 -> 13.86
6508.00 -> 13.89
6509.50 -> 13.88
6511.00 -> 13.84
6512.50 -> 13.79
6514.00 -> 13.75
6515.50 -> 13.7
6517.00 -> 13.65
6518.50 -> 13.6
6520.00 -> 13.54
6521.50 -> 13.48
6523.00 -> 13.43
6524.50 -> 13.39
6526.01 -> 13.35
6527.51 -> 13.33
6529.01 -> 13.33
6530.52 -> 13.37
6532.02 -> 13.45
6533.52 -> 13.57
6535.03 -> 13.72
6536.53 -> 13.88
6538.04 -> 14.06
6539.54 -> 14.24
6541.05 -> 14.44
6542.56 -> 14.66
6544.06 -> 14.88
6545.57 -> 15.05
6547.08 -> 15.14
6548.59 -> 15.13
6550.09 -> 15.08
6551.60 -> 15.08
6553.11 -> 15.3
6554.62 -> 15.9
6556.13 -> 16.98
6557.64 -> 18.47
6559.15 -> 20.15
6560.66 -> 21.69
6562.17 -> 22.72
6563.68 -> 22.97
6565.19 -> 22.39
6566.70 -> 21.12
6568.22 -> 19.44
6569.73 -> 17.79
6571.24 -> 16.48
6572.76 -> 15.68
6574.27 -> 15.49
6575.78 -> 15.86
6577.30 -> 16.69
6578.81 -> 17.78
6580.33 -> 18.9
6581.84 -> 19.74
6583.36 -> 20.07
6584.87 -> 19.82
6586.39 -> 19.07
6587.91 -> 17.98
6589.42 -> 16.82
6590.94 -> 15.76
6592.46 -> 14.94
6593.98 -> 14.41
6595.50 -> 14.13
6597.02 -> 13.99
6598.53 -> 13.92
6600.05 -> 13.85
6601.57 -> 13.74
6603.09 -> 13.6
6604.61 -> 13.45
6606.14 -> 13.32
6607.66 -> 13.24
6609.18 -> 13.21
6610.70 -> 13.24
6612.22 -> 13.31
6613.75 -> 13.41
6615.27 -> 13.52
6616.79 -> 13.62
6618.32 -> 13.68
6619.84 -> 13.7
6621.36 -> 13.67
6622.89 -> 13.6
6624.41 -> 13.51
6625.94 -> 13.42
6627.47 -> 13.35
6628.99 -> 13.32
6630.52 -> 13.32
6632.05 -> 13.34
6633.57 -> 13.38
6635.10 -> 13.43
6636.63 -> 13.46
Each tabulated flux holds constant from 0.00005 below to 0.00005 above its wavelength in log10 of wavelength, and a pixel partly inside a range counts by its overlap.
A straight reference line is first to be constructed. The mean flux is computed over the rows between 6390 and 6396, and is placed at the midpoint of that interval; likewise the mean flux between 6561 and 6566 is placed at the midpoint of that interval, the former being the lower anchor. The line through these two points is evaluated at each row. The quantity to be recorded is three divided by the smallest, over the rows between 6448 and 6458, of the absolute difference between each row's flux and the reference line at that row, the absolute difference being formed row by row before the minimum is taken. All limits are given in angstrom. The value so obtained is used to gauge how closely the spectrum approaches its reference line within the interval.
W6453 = 1.0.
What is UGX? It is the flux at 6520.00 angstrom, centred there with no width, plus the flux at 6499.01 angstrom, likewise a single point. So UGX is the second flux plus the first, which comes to 26.5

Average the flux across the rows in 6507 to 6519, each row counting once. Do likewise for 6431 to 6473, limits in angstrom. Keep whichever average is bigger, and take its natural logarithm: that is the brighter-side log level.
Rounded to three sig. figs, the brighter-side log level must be 2.62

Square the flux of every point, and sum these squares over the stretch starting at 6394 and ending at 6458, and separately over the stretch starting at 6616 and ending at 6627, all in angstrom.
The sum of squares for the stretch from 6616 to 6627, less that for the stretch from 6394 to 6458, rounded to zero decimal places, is -6171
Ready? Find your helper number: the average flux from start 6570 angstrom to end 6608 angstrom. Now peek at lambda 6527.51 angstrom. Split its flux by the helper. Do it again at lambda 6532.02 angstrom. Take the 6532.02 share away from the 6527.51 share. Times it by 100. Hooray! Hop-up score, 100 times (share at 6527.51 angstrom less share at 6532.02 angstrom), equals -0.8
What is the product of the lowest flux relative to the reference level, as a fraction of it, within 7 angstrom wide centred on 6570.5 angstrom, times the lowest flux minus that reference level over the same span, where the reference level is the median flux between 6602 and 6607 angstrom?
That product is 2.6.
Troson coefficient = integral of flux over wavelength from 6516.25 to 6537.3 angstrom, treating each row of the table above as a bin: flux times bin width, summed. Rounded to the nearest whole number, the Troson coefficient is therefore 284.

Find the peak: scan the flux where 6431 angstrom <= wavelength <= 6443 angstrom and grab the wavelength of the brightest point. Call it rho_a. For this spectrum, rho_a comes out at 6442.40 angstrom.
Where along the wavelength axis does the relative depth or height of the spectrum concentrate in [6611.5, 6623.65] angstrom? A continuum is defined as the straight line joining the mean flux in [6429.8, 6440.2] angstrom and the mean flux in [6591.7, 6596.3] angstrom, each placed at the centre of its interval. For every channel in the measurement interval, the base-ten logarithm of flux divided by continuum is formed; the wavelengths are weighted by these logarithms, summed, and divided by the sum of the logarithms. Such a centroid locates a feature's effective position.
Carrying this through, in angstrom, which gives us 6617.3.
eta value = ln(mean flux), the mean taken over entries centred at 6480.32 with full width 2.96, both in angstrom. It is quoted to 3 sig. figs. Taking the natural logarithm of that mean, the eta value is 2.59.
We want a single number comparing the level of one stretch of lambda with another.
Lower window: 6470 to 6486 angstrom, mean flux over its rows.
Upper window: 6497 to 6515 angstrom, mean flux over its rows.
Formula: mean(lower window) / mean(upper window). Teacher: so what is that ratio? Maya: 0.99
